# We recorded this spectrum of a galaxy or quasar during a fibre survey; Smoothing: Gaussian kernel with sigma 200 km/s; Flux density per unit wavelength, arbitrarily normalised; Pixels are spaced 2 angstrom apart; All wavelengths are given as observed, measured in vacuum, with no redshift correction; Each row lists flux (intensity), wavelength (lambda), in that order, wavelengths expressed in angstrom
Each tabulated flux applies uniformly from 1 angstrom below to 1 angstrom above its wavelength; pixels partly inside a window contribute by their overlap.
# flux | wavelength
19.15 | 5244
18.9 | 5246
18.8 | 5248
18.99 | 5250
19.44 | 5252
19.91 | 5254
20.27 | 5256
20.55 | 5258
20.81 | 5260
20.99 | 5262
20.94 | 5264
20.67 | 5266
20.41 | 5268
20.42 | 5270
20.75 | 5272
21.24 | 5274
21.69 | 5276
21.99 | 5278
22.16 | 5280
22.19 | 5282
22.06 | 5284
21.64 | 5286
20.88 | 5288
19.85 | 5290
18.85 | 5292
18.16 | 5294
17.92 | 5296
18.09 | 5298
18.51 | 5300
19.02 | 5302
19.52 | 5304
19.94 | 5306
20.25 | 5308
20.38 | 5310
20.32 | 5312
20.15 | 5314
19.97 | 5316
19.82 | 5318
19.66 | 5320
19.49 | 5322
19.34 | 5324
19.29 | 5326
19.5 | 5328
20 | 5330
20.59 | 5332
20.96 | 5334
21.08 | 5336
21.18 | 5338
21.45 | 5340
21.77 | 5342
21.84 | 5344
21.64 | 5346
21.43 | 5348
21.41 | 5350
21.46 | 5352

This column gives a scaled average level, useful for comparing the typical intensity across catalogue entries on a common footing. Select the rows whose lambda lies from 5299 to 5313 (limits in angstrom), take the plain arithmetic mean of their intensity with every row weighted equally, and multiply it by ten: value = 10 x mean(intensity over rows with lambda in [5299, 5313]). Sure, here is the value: 197.1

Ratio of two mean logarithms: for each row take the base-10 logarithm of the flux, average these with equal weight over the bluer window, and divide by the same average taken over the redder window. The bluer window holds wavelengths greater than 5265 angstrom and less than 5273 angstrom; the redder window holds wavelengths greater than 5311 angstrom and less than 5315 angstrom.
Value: 1.01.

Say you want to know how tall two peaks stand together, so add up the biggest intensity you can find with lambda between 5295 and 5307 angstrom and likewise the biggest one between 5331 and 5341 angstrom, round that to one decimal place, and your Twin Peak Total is 41.4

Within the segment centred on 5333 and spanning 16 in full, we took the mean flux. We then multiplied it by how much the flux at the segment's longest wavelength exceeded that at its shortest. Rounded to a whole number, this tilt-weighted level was 44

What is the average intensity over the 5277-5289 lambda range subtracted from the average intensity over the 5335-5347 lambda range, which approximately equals 0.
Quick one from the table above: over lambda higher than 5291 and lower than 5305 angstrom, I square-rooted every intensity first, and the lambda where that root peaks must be 5304 angstrom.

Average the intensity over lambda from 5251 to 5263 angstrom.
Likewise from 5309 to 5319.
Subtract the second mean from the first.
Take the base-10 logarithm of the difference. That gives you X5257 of -0.70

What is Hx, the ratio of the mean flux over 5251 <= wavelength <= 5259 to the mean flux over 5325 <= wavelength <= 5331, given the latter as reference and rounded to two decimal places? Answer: 1.02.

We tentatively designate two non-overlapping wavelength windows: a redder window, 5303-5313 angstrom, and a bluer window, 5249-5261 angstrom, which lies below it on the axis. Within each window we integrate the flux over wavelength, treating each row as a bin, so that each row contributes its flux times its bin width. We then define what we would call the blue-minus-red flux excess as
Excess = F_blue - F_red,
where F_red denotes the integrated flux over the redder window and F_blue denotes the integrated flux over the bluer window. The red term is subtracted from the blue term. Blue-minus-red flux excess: 39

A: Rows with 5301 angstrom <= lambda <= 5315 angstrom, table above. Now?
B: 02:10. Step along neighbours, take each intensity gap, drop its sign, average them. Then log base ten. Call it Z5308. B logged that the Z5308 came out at -0.58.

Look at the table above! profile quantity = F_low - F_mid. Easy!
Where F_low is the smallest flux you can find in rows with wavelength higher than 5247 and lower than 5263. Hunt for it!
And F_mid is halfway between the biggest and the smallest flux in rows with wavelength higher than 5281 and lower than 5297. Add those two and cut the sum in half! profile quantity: -1.3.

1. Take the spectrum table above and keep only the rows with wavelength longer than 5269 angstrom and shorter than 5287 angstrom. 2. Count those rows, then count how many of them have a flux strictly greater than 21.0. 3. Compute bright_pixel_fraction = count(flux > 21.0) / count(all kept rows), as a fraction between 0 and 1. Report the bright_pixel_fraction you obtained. 0.8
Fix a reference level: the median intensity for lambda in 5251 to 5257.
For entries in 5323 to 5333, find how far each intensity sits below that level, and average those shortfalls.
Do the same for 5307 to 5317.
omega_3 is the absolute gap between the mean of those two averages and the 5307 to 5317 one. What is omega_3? 0.2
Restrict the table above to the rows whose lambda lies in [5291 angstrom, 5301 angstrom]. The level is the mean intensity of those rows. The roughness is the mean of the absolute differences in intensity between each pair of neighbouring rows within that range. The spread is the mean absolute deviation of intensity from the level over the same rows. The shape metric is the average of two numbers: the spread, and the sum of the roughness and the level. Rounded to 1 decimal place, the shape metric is 9.5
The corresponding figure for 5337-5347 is 11.0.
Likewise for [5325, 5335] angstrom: 10.5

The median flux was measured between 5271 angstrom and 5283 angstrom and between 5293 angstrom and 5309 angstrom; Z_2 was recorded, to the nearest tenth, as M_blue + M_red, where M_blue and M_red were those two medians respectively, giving 40.6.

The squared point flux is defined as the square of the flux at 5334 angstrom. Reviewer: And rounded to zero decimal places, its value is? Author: 439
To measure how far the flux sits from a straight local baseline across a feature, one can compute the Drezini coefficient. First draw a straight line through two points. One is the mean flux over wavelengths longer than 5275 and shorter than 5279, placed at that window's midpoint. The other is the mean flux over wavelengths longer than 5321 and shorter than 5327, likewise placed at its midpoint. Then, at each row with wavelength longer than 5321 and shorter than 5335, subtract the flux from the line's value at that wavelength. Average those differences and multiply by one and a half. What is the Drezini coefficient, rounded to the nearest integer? -1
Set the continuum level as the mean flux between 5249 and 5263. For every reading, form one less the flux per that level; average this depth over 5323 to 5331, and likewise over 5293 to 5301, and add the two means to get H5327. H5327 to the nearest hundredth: 0.13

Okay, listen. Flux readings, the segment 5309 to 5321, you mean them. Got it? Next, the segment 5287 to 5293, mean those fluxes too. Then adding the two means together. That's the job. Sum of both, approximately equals 39.9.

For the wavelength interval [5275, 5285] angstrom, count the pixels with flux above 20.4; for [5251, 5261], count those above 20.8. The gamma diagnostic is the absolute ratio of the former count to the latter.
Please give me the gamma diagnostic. 5.0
